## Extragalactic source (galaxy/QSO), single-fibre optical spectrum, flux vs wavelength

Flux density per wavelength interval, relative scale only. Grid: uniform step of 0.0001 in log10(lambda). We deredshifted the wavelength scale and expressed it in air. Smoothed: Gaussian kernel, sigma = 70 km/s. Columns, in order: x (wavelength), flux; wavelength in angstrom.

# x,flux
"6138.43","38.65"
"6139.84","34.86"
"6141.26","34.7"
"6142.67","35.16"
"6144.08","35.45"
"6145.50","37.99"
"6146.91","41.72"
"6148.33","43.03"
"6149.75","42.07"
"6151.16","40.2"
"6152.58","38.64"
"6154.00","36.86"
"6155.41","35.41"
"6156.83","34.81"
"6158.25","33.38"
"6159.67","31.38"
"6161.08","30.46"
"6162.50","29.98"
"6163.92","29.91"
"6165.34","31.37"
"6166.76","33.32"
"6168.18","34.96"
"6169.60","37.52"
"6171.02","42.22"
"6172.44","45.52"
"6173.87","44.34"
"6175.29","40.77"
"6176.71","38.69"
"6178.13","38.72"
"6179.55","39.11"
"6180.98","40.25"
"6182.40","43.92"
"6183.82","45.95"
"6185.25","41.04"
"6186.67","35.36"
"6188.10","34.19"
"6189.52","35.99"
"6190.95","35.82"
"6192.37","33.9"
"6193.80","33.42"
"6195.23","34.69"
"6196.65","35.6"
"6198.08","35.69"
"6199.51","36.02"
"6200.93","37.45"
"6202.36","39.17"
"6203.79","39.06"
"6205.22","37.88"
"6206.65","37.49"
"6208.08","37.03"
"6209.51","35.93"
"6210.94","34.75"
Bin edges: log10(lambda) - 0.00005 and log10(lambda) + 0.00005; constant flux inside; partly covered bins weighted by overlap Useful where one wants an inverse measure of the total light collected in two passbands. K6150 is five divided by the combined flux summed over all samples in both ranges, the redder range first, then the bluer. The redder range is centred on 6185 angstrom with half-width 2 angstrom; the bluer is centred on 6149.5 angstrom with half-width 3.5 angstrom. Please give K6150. 0.0152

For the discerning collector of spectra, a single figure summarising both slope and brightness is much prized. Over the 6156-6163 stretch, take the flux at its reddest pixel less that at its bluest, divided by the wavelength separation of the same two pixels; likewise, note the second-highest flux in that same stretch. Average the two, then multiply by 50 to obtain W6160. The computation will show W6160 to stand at 813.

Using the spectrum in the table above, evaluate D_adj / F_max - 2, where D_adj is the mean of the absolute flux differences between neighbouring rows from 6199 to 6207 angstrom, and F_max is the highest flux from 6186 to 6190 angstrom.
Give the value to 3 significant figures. -1.97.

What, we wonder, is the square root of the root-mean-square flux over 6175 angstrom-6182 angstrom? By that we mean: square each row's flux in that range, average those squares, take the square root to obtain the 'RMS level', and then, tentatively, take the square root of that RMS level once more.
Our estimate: 6.29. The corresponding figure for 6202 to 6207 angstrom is 6.20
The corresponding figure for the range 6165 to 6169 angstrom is 5.77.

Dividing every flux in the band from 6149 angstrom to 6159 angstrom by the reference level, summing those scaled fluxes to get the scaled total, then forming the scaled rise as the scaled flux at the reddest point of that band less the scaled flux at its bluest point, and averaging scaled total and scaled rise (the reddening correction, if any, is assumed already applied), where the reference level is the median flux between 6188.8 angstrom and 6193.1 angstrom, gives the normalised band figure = 3.5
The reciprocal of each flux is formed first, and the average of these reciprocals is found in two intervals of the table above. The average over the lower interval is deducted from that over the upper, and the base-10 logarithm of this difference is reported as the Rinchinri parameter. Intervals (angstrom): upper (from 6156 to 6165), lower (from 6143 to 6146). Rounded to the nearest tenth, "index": -2.4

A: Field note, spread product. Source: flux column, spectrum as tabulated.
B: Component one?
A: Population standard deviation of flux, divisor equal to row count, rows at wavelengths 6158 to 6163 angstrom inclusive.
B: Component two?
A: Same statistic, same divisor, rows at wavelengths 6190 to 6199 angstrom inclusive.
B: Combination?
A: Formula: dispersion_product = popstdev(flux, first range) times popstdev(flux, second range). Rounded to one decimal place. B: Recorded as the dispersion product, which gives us 1.2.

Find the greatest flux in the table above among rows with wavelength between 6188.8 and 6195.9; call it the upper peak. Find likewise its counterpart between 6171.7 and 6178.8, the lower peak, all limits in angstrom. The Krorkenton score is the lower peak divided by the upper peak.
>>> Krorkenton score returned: 1.26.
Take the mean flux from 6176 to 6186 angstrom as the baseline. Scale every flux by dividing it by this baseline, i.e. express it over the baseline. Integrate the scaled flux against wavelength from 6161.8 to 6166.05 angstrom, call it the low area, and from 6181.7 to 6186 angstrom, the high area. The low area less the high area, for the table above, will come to -1.4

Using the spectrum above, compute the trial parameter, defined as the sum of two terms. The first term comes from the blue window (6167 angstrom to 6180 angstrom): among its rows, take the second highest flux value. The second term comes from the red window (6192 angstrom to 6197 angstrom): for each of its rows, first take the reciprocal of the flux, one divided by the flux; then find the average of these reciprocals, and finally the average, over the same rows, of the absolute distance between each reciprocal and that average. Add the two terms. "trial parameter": 44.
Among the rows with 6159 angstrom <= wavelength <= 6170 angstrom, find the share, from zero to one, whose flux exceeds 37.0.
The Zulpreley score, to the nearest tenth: 0.1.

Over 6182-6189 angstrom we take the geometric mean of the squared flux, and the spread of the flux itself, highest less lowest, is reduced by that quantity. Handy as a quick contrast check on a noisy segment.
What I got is -1574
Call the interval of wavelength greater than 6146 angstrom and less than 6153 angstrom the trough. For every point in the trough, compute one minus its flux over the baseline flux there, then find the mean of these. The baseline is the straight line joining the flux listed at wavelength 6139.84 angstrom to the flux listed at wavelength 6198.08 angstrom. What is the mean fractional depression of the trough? -0.18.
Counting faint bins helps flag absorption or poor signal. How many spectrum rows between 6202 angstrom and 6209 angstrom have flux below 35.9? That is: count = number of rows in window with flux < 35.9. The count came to 0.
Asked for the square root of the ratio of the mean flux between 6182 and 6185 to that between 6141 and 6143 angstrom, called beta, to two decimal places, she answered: 1.13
